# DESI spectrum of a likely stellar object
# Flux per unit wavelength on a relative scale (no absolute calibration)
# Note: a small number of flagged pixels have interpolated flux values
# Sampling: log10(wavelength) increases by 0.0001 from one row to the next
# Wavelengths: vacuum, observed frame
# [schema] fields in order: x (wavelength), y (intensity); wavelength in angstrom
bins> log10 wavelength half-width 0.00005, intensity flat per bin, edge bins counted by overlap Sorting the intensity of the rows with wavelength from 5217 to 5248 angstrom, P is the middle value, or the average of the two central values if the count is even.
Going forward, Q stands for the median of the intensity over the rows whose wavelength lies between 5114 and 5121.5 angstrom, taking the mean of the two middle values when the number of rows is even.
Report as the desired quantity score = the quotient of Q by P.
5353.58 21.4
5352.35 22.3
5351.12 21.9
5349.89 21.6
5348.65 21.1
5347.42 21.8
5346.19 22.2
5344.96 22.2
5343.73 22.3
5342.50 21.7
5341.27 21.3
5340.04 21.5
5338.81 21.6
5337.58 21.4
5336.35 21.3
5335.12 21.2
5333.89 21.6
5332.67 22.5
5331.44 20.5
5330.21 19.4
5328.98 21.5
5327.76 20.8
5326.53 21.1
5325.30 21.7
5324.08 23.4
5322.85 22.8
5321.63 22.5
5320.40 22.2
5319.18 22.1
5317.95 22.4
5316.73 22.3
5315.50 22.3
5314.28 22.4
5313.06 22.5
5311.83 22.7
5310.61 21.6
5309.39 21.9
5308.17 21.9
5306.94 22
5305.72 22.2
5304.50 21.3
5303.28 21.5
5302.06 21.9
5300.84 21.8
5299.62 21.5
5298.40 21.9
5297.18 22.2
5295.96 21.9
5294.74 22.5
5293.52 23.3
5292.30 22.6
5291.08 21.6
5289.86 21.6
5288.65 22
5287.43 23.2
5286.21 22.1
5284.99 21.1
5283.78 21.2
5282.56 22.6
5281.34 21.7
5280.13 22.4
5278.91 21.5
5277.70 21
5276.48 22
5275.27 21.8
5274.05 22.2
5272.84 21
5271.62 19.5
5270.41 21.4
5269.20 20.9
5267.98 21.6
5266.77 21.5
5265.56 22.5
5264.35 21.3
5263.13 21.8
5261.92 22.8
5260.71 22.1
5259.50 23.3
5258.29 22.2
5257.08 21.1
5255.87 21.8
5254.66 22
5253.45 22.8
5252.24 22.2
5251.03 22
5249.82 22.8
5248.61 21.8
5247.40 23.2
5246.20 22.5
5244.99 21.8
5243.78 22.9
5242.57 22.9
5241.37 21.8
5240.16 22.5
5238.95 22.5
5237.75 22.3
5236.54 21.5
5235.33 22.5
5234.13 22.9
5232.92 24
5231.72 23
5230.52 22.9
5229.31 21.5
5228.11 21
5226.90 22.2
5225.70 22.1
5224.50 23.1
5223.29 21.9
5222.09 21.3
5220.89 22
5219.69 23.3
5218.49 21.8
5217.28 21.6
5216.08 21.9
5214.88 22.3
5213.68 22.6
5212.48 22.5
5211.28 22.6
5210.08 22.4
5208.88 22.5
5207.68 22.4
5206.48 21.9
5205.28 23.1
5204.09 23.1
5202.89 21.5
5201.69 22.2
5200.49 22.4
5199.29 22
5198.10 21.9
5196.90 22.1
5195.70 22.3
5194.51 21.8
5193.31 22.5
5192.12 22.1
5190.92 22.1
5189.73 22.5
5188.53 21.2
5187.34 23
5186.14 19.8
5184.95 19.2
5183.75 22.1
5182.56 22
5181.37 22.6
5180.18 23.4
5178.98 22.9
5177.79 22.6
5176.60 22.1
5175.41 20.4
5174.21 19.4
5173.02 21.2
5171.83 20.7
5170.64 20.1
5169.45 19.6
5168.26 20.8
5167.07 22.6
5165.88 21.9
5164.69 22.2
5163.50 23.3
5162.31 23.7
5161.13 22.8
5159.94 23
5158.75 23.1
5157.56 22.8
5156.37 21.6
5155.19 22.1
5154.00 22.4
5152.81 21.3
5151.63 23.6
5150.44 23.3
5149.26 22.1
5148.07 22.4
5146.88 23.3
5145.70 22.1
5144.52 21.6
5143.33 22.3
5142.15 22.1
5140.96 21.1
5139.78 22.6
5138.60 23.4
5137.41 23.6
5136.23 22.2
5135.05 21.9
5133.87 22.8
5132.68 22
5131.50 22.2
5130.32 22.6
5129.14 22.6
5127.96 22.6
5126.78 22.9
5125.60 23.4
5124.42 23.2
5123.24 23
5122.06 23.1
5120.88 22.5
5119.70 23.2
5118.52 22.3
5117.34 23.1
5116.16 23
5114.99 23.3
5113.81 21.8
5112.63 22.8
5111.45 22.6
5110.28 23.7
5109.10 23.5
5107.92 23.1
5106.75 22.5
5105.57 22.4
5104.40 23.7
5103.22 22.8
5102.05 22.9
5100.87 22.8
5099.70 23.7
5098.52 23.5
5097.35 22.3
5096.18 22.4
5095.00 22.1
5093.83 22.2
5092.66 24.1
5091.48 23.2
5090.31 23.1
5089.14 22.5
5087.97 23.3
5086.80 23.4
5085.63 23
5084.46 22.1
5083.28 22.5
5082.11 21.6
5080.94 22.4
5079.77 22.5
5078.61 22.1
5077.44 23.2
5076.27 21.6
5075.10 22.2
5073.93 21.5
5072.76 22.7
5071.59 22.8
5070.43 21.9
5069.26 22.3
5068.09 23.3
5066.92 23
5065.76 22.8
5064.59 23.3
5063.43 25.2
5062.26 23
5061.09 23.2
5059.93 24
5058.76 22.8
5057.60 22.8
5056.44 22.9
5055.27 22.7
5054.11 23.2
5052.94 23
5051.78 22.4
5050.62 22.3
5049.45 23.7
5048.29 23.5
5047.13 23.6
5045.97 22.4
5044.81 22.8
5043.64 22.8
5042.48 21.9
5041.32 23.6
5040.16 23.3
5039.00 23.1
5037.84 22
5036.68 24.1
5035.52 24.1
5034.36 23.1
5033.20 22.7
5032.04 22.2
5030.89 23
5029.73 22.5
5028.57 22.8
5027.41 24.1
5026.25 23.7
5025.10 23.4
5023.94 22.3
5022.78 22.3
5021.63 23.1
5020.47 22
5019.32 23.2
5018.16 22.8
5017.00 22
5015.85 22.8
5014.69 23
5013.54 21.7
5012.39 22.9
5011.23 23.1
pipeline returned 1.03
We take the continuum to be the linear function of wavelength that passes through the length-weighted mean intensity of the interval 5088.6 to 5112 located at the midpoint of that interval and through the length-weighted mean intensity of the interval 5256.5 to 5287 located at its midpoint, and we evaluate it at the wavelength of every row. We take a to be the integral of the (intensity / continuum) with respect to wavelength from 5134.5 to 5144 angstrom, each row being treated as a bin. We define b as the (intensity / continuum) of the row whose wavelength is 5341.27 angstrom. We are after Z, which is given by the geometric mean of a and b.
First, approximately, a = 9.4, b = 1.00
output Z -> 3.07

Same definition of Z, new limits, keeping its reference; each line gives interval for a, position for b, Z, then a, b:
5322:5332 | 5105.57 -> 3.14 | 10.1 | 0.98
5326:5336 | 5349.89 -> 3.18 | 9.9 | 1.02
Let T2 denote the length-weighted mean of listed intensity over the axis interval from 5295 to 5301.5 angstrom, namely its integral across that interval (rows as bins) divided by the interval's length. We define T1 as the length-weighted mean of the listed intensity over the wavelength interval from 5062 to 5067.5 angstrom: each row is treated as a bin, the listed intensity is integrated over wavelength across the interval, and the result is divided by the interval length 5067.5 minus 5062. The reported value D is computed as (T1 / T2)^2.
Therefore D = 1.15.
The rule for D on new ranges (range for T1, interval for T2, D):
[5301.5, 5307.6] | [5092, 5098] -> 0.93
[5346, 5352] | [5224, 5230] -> 0.98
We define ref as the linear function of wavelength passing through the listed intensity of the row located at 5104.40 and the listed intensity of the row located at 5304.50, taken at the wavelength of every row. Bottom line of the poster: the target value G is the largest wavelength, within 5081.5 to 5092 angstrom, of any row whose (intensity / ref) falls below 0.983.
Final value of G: 5091.48 angstrom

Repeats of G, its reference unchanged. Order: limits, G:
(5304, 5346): 5331.44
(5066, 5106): 5105.57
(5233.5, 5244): 5236.54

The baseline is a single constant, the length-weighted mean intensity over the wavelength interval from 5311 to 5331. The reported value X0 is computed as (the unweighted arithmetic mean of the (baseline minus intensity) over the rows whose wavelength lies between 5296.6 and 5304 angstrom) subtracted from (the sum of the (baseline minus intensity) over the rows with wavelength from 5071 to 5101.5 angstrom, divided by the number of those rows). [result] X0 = -0.8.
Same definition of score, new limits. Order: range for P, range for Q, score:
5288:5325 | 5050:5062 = 1.03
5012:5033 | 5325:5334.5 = 0.93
